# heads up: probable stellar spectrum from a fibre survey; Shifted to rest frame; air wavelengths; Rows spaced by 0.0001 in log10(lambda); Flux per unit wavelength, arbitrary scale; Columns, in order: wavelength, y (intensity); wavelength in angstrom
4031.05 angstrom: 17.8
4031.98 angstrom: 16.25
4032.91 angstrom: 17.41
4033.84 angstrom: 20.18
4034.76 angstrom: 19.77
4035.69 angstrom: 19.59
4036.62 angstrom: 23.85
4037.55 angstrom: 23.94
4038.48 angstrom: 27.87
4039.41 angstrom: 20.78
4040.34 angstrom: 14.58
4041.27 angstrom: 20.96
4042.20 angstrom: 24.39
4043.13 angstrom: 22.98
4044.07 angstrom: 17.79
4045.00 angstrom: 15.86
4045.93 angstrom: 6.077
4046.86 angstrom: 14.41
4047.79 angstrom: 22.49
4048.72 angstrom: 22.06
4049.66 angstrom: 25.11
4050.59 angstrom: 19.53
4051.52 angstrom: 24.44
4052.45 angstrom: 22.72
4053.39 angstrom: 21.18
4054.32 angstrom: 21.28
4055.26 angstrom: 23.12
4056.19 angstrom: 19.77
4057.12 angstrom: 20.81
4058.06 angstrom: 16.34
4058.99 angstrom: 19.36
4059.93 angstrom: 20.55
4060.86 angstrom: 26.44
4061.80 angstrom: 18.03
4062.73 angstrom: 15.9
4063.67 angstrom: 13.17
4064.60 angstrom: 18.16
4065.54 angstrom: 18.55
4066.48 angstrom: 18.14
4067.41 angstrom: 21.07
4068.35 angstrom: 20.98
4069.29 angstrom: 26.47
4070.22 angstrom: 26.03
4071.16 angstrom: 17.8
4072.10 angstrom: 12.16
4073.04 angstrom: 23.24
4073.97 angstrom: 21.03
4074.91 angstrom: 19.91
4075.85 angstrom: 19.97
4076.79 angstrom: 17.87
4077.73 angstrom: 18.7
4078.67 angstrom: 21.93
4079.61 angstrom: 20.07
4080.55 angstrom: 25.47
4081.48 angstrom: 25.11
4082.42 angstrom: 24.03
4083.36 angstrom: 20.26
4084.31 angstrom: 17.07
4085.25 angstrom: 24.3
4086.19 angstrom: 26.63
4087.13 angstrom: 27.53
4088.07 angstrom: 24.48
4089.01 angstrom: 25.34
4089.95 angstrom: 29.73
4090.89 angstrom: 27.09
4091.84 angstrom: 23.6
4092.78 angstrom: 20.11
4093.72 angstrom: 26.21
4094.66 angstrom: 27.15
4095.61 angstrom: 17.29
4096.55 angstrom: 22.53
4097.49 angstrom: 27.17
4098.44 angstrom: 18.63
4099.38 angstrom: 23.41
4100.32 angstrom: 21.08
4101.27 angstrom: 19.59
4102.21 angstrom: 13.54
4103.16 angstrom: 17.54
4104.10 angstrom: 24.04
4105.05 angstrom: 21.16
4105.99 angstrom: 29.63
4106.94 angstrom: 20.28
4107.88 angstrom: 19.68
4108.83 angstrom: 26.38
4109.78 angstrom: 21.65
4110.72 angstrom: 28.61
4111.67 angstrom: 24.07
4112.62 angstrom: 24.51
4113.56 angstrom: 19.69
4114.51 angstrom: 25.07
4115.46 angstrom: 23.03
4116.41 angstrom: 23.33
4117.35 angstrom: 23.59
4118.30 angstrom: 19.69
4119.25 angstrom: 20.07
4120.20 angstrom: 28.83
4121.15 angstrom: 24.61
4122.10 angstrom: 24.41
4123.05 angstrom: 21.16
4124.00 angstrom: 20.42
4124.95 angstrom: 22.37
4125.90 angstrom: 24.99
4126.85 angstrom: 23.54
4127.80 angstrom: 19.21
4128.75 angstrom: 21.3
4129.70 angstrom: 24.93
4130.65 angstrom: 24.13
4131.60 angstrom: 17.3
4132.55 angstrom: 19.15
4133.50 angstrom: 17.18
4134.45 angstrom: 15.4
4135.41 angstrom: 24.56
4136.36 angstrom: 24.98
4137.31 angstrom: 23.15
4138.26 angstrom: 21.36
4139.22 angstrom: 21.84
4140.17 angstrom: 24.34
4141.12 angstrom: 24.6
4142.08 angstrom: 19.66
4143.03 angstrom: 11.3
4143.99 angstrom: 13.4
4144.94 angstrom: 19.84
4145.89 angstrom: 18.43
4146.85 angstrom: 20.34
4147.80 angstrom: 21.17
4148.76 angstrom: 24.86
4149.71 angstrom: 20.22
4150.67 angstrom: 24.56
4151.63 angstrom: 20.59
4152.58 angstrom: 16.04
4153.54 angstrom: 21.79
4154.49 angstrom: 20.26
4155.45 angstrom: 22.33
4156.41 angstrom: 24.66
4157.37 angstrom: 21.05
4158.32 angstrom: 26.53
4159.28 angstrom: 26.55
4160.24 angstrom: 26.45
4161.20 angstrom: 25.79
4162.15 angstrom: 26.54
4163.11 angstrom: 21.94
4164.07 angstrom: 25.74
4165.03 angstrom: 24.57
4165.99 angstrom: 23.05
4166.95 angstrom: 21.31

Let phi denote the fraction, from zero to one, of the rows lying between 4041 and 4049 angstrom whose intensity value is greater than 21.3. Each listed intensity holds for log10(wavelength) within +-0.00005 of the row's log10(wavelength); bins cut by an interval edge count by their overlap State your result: 0.44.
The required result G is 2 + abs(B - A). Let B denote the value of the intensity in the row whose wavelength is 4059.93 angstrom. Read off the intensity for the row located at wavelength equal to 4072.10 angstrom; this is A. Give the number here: 10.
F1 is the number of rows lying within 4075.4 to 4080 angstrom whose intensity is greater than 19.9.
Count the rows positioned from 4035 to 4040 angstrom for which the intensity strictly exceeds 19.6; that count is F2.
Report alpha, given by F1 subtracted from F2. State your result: 1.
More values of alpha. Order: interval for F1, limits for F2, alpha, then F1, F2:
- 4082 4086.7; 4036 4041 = 0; 4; 4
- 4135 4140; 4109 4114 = 0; 5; 5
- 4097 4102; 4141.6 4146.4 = -1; 3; 2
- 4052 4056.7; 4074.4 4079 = -1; 4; 3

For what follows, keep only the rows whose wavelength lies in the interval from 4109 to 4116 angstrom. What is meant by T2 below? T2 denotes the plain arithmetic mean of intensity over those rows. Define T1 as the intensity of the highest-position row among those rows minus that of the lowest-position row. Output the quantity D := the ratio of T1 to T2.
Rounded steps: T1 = 1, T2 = 23.8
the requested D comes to 0.1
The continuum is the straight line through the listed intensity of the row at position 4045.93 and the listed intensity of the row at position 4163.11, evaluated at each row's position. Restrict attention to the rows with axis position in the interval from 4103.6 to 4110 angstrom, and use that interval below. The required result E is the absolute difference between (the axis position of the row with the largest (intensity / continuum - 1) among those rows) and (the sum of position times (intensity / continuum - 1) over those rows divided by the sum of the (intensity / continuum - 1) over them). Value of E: 0.8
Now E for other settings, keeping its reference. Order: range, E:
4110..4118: 2.9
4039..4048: 0.8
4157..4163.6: 1.8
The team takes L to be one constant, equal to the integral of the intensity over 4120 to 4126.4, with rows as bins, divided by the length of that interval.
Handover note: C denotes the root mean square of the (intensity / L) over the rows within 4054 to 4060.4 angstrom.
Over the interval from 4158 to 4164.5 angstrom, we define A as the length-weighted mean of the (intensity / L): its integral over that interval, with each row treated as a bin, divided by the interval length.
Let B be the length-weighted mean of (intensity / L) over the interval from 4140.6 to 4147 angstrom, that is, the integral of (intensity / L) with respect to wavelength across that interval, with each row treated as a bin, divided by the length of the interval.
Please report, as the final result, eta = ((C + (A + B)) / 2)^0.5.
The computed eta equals 1.16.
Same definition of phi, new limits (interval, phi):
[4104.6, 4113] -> 0.67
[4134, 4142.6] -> 0.78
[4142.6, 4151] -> 0.22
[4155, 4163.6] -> 0.89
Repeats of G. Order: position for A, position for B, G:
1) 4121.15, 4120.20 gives 6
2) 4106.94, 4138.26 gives 3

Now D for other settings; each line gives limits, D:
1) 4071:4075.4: 0.1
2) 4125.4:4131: 0.0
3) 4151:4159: 0.3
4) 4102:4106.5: 0.8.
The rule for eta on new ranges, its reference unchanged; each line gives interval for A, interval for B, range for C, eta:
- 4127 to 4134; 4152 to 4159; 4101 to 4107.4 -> 1.16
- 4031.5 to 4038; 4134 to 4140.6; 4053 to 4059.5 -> 1.15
